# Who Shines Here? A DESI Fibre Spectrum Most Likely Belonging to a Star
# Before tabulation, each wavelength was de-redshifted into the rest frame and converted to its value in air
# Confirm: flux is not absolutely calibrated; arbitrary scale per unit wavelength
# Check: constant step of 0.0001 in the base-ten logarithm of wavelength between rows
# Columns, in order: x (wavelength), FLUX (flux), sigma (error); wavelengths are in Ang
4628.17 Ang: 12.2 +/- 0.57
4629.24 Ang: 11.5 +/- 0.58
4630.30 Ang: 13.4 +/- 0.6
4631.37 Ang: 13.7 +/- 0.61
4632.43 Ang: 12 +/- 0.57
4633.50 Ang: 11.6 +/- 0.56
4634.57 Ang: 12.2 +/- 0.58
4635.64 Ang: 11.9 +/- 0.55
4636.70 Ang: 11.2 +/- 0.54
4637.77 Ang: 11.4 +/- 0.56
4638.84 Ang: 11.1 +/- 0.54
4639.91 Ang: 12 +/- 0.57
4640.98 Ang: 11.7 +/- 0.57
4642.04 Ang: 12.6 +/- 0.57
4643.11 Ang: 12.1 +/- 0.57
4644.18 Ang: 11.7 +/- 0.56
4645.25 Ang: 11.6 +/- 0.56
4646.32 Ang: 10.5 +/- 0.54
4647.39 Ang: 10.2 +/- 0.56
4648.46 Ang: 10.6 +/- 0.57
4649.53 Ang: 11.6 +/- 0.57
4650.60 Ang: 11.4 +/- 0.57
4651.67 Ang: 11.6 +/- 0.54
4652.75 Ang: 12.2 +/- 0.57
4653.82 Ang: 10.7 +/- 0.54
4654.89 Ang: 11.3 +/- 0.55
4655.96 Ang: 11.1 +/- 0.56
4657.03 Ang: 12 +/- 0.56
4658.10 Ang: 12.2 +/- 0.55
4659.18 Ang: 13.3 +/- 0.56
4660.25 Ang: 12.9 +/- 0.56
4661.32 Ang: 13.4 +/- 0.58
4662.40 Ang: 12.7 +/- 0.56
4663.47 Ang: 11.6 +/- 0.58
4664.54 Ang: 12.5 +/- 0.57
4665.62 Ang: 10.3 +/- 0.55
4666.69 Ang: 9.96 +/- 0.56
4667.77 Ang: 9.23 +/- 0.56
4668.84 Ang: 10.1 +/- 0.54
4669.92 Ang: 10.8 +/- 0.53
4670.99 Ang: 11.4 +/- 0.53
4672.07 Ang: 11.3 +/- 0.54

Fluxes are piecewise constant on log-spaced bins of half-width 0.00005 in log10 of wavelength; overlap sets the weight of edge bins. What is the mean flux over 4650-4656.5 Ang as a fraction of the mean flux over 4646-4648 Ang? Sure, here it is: 1.10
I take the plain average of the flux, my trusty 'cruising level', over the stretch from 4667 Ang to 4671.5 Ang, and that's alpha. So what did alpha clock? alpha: 10.4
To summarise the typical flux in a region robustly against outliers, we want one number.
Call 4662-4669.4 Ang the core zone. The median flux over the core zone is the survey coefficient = 10.3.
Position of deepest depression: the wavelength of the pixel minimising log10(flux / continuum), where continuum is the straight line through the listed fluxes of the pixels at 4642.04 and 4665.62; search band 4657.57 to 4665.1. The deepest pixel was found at 4663.47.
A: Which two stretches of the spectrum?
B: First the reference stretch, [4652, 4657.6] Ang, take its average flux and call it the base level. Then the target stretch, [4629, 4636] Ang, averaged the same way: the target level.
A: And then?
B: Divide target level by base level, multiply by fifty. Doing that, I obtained 54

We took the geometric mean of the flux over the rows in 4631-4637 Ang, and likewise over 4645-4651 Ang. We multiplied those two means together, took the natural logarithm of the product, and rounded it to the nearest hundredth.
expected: 4.89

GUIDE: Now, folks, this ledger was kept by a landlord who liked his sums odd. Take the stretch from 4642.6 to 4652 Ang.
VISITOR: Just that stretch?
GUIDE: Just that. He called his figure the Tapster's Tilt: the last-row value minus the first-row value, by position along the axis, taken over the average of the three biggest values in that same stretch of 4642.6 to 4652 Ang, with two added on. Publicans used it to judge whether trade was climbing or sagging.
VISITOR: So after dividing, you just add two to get 1.96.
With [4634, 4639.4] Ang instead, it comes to 1.91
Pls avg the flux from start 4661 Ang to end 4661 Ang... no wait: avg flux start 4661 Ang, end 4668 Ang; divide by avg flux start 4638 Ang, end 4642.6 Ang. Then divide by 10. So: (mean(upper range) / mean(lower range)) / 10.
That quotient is 0.096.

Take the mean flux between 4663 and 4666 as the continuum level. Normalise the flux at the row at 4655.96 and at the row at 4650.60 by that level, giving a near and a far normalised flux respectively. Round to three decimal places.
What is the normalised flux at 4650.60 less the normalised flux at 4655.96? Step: 0.026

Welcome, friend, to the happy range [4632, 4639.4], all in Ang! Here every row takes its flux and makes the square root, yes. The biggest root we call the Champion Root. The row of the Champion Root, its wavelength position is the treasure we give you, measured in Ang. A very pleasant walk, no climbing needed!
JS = 4634.57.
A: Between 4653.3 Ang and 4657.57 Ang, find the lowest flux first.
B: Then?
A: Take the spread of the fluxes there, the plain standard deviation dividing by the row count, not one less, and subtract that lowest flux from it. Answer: -10.2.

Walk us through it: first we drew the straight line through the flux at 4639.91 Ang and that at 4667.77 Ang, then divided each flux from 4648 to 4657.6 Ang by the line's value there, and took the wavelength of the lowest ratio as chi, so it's 4648.46 Ang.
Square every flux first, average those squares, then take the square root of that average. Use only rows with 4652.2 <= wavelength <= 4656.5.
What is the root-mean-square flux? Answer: 11.3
